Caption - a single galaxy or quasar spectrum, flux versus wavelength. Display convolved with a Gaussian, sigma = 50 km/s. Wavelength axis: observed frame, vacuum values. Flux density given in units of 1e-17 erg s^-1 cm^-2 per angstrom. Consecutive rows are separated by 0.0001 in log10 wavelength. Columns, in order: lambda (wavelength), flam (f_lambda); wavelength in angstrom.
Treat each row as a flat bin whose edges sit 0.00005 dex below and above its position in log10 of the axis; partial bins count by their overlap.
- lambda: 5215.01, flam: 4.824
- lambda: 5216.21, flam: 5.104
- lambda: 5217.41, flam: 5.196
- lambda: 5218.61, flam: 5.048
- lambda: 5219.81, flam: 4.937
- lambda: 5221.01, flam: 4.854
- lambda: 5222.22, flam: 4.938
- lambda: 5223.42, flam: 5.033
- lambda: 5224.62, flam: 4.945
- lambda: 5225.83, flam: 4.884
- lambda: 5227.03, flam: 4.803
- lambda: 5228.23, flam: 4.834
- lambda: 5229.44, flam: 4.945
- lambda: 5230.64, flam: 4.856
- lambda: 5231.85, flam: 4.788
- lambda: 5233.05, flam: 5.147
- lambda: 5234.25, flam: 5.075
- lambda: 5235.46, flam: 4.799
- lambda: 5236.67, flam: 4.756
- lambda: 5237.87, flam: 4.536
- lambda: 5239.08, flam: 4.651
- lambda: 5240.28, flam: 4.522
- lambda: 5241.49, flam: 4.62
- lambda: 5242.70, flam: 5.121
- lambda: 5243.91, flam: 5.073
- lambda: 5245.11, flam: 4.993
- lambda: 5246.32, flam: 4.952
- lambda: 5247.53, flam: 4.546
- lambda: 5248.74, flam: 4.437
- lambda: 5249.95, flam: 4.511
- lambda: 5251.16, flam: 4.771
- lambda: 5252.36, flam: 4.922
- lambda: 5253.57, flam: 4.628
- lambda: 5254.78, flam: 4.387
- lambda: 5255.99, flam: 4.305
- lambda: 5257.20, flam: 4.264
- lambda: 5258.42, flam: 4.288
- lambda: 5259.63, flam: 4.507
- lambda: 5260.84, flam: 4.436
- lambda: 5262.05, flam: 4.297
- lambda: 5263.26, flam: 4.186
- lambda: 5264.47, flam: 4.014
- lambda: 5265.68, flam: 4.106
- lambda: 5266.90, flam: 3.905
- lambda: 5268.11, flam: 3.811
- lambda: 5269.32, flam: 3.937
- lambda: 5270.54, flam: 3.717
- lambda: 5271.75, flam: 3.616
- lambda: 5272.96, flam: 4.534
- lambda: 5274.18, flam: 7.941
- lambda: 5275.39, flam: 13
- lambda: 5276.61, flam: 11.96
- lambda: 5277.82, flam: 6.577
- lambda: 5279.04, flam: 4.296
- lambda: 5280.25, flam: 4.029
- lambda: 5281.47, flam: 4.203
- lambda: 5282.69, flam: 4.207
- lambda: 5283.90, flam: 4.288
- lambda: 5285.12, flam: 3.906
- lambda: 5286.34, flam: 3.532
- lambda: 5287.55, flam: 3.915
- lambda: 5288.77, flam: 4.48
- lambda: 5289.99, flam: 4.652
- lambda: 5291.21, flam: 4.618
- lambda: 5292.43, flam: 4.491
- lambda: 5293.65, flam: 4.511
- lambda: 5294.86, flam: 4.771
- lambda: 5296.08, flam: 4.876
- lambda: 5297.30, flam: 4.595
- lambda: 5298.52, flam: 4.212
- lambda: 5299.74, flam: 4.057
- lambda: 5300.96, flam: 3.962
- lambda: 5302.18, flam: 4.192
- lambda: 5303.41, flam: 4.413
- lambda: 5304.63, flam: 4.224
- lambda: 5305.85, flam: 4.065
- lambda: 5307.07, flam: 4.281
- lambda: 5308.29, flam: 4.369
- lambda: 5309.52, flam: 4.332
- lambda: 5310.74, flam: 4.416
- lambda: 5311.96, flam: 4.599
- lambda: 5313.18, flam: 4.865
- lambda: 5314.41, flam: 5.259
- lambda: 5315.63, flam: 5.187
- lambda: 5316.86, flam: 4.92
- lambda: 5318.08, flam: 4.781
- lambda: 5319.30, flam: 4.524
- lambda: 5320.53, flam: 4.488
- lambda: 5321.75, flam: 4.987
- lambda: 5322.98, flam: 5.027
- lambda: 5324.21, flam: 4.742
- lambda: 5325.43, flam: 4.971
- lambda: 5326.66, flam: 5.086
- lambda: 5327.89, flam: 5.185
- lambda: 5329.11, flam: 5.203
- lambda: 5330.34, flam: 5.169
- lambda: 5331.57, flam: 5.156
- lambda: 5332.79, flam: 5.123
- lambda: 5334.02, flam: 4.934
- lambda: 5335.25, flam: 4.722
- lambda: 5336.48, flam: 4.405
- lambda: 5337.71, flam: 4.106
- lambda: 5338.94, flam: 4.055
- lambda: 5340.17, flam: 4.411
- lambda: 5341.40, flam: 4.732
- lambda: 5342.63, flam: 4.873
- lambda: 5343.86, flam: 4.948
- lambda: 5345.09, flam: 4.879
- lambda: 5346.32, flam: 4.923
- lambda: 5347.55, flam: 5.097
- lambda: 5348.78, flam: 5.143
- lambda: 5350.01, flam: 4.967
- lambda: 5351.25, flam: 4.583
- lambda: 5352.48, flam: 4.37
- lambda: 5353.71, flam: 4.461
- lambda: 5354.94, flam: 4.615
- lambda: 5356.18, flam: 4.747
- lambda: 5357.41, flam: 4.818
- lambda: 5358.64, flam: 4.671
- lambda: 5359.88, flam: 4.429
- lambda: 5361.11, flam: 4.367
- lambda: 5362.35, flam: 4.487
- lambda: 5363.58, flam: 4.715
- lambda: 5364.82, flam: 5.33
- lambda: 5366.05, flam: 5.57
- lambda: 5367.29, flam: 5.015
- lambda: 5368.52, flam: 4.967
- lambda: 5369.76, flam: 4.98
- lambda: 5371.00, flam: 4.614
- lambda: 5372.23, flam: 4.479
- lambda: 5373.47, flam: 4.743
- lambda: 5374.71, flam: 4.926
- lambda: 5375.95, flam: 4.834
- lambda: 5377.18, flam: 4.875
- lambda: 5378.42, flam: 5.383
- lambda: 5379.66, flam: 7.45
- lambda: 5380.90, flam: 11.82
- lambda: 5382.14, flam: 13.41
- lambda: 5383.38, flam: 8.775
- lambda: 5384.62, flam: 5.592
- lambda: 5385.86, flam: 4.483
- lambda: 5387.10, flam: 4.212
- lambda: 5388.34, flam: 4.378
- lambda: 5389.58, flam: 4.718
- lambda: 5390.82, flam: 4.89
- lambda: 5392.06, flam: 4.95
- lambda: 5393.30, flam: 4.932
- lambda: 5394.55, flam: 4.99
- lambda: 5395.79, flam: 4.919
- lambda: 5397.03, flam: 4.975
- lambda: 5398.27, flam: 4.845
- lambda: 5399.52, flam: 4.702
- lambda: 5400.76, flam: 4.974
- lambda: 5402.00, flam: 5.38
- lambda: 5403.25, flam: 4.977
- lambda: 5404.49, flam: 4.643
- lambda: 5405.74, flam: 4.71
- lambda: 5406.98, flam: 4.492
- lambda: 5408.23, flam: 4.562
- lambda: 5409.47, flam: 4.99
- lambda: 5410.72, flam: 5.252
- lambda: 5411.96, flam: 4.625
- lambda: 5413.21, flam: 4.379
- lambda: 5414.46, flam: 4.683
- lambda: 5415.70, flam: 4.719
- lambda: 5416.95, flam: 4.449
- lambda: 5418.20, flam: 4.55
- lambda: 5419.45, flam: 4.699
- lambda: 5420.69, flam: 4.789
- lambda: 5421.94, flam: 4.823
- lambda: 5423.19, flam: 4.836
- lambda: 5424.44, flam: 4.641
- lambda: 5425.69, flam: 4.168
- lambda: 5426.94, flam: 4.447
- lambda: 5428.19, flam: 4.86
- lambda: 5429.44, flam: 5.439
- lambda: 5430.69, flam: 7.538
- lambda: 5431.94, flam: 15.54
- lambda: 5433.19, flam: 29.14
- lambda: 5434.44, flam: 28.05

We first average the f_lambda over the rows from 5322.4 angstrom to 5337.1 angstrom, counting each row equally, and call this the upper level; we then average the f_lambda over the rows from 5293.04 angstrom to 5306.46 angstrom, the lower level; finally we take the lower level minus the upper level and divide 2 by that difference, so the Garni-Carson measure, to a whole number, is -3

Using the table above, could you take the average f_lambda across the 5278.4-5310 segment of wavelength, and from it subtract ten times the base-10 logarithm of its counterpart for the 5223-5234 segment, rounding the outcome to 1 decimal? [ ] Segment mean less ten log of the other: -2.6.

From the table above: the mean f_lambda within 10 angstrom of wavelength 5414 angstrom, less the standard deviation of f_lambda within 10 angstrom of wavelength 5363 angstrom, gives 4.4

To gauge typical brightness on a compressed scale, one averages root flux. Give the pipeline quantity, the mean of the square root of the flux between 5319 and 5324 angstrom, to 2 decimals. 2.18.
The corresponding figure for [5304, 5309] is 2.06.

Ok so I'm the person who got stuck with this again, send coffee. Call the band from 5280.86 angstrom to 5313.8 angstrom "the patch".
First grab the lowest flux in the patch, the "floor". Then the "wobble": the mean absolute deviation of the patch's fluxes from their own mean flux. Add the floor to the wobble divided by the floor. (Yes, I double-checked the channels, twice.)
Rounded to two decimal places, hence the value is 3.60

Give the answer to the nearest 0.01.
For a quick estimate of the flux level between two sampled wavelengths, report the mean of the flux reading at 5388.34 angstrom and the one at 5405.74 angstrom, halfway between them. 4.54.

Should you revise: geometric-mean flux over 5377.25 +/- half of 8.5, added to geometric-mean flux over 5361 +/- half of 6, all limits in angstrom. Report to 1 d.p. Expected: 10.5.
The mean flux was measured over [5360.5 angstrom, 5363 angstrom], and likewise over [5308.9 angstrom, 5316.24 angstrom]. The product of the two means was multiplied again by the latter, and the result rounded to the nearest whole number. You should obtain 101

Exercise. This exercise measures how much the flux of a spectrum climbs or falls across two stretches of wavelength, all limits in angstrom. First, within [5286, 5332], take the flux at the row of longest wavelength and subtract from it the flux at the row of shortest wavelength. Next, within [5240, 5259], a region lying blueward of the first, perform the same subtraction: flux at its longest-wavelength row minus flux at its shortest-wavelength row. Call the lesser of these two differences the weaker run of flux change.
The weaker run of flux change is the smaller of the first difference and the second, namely -0.23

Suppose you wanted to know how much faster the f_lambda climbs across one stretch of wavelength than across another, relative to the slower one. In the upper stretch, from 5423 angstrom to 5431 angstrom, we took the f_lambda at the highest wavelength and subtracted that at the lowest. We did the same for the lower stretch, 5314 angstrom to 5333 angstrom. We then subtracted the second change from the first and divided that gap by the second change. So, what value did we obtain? -21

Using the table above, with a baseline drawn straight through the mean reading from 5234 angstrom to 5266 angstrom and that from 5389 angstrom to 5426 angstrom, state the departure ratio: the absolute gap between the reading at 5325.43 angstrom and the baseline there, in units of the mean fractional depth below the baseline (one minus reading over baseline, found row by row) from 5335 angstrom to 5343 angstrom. 6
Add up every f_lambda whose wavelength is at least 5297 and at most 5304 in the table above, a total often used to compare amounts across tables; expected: 25.4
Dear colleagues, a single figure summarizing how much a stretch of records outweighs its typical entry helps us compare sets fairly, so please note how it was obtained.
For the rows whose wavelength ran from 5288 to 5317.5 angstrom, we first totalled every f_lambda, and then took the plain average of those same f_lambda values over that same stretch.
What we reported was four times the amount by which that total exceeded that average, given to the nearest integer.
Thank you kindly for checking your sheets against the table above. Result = 415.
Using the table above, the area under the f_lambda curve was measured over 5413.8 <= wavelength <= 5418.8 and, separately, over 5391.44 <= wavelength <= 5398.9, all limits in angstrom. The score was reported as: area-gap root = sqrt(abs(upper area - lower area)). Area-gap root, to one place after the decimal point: 3.7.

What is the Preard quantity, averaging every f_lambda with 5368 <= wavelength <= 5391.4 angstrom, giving 5.98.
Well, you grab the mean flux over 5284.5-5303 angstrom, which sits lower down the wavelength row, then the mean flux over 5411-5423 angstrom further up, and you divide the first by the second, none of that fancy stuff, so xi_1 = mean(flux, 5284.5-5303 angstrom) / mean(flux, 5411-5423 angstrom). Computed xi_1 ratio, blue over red 0.93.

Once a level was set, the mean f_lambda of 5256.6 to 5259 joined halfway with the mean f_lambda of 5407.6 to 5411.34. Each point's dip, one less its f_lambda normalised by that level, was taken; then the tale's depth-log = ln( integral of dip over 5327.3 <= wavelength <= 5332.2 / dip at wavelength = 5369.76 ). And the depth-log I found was 2.0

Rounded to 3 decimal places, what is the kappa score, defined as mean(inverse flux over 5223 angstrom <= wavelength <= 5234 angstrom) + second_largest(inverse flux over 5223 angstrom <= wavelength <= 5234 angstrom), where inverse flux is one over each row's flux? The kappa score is 0.412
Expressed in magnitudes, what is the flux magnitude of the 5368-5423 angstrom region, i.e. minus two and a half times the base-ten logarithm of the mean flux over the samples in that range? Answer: -1.81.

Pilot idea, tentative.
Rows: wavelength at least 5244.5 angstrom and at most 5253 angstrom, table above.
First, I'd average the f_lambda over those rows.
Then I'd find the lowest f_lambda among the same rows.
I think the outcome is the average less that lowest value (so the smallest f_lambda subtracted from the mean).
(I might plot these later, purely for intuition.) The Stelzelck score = 0.30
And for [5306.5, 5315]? 0.31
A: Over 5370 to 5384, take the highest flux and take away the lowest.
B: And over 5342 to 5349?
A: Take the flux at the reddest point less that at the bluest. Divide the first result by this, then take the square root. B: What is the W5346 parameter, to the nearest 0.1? 5.8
